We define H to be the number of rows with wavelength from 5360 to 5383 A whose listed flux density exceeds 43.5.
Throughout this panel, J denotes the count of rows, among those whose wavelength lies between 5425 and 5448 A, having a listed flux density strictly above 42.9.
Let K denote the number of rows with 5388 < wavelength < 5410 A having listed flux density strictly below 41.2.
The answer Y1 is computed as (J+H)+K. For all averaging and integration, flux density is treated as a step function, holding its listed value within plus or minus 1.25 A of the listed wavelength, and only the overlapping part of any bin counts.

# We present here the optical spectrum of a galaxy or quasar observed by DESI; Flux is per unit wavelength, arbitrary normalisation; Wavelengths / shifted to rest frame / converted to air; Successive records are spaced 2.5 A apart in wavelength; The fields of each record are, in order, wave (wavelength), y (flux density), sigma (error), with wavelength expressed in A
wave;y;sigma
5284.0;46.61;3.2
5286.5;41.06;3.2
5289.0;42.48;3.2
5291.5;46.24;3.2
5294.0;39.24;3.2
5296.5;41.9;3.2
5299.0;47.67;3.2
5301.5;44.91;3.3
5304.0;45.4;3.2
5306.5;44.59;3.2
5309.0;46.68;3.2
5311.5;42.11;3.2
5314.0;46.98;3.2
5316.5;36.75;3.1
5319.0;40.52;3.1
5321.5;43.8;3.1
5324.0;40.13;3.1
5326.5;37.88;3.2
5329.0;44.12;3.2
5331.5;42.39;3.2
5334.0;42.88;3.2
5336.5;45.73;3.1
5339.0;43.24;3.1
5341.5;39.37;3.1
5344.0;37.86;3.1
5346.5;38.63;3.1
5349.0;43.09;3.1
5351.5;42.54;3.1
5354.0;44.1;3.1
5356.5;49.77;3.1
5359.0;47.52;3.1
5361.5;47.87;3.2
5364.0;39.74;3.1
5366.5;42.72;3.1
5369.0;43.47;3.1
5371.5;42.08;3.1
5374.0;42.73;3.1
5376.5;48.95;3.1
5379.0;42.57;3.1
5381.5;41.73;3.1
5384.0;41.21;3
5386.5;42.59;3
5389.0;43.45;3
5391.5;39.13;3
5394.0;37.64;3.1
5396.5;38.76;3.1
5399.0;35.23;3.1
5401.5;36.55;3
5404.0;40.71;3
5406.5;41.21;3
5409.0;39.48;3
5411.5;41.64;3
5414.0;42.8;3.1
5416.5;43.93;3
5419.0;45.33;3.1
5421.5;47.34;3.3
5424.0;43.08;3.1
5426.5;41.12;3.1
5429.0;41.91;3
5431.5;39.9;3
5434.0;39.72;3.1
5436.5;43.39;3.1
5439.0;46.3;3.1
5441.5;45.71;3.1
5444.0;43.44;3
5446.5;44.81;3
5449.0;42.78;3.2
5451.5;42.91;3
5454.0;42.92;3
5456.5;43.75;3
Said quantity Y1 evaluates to 14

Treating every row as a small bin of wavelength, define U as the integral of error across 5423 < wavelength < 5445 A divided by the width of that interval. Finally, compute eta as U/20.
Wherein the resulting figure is 0.153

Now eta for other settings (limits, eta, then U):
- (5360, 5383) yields 0.155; 3.11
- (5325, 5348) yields 0.157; 3.14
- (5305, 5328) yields 0.158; 3.16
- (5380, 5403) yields 0.152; 3.04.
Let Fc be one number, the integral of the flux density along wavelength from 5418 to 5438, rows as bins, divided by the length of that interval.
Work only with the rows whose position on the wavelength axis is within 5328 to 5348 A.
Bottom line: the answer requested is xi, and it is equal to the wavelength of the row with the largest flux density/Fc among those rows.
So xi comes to 5336.5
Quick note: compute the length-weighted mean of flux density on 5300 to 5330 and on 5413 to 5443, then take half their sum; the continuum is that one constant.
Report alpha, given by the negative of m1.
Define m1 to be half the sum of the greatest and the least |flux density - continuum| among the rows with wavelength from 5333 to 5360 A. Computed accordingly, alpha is -3.34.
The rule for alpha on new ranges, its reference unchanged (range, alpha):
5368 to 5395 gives -3.08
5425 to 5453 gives -1.80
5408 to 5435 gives -2.13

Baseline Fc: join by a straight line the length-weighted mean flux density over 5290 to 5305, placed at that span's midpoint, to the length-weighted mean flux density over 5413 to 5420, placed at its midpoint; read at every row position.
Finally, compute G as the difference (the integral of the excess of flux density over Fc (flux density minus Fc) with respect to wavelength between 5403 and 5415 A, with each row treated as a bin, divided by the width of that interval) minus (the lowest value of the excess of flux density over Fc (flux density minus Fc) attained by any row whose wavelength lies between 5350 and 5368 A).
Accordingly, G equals 1.5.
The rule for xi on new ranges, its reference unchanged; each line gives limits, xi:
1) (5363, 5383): 5376.5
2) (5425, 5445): 5439.0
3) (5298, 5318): 5299.0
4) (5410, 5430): 5421.5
